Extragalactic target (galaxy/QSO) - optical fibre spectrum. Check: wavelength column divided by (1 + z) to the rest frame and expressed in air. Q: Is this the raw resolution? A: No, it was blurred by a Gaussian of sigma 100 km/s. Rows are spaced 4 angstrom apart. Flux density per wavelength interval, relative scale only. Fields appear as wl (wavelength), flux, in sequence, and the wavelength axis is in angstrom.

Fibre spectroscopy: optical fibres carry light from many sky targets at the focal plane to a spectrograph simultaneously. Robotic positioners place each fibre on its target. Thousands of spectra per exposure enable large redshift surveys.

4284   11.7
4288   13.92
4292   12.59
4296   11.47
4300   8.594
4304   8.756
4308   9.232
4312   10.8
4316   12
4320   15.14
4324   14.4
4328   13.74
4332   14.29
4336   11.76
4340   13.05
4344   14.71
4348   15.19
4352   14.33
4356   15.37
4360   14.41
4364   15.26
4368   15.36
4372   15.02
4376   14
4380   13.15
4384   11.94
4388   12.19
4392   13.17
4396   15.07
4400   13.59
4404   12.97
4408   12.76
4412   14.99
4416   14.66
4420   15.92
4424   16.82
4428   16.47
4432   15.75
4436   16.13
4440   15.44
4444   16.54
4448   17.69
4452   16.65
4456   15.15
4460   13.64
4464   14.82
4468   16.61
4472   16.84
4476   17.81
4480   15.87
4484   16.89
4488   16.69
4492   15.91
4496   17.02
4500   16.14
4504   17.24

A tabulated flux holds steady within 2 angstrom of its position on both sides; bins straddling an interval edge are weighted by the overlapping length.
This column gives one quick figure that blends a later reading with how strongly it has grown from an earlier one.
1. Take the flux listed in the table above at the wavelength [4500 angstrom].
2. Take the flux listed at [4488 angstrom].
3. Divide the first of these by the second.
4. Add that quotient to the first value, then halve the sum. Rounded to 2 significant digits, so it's 8.6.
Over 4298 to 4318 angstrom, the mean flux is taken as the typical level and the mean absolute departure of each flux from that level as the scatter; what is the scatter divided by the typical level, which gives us 0.12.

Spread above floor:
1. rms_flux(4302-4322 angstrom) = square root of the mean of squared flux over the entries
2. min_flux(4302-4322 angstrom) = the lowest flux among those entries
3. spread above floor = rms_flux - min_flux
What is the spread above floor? 2.7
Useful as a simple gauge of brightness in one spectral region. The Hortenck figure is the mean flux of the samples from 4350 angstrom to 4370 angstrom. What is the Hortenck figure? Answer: 14.9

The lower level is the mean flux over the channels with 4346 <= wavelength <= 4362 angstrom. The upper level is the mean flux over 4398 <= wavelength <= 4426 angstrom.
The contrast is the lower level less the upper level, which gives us 0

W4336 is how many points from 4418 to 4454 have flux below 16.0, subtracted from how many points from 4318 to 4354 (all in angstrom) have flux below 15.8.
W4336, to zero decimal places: 6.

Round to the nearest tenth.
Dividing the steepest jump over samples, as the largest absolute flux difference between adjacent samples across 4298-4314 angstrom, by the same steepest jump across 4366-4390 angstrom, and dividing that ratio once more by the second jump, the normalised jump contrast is 1.1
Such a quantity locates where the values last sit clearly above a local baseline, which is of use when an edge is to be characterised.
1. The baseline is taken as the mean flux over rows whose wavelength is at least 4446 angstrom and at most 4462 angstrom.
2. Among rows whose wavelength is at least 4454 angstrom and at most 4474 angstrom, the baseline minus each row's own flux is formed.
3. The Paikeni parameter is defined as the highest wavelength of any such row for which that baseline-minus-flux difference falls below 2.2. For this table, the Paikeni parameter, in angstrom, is 4472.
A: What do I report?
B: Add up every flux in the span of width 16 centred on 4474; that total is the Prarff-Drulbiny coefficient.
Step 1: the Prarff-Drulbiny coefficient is 67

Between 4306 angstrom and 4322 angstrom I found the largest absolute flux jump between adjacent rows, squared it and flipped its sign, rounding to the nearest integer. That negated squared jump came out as -10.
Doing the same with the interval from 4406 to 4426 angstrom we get -5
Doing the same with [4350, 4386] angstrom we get -1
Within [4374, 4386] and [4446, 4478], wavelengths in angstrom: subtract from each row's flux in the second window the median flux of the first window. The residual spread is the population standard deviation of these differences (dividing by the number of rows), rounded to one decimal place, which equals 1.4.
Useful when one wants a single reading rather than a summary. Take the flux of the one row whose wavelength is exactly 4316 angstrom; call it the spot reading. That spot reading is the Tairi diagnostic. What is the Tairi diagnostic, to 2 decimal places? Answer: 12.00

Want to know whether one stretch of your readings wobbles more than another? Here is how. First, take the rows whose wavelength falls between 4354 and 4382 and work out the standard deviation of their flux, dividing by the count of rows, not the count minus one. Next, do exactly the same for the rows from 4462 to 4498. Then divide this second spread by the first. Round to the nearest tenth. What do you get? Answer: 1.0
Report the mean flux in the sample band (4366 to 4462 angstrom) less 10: 4.8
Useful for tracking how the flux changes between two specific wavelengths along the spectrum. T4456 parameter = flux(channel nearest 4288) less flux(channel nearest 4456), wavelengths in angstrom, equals -1.2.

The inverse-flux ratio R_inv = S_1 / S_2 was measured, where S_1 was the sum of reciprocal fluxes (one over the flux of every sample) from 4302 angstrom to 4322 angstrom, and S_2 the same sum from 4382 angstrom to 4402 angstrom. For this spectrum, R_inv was 1.2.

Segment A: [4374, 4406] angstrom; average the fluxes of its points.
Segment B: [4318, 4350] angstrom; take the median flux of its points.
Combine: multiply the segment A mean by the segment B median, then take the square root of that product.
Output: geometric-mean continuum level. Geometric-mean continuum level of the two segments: 13.8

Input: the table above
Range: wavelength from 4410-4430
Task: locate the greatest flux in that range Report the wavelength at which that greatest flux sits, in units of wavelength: 4424 angstrom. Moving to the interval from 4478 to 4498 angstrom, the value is 4496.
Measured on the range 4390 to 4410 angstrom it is 4396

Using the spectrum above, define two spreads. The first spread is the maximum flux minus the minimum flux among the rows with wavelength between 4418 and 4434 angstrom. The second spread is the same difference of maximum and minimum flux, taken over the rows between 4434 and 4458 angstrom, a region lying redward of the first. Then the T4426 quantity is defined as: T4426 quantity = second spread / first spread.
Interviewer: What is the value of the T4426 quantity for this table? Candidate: 2.37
